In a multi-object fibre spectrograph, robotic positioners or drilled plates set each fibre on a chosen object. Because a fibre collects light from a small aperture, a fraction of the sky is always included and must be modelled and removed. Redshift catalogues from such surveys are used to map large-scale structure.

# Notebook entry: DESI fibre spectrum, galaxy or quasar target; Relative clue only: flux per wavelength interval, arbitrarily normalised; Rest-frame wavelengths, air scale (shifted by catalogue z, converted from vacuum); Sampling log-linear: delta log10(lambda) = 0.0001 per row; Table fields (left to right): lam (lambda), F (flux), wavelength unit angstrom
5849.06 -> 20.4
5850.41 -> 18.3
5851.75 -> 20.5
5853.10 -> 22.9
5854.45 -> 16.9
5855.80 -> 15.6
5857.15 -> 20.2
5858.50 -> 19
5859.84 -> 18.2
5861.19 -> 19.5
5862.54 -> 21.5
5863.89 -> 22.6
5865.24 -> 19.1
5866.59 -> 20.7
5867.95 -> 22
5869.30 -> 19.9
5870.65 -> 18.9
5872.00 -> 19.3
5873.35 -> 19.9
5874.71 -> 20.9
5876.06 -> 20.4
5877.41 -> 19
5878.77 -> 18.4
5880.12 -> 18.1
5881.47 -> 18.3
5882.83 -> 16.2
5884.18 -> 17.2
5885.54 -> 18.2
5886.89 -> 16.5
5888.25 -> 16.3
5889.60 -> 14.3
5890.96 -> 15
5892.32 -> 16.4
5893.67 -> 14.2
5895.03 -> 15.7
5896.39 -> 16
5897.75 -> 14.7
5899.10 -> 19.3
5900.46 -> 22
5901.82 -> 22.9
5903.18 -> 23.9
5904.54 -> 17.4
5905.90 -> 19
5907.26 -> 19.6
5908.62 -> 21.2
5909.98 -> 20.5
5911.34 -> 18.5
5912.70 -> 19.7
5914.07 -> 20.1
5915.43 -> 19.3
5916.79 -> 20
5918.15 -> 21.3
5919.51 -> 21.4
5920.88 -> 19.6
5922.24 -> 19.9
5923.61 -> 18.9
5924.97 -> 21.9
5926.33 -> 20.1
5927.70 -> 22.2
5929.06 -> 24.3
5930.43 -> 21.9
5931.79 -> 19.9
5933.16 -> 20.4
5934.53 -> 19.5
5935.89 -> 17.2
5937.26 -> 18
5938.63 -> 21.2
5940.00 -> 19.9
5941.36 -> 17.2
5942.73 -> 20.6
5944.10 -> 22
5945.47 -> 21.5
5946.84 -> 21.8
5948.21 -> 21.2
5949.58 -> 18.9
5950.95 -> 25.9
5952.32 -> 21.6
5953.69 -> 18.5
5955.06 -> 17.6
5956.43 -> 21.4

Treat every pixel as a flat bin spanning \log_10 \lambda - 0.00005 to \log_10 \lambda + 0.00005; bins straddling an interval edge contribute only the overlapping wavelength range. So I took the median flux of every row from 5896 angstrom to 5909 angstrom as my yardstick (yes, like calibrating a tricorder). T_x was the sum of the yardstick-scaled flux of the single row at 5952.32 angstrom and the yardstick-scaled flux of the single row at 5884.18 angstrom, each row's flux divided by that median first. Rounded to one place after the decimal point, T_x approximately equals 2.0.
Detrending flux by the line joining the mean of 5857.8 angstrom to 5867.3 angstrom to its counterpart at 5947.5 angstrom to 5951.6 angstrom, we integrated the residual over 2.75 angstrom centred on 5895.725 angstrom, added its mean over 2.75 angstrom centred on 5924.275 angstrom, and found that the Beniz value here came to -15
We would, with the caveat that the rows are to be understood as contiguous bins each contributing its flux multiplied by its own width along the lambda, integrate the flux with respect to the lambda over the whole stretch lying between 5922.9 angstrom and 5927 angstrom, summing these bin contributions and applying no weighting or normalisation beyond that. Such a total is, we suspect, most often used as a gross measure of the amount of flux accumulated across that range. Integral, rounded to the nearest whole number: 83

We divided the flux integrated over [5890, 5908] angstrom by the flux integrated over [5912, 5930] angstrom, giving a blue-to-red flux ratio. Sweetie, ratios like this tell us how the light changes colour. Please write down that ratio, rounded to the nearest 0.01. 0.88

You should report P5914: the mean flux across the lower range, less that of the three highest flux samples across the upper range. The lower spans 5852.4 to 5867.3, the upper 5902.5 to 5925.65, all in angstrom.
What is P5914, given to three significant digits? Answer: -2.75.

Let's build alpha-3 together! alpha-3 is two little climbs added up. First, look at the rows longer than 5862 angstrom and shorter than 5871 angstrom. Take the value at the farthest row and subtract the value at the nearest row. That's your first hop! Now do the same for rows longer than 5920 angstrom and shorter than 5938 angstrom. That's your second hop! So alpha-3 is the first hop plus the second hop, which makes -4.2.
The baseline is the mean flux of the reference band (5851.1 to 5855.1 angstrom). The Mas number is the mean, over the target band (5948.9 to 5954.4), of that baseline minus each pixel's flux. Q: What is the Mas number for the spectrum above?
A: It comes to -1.1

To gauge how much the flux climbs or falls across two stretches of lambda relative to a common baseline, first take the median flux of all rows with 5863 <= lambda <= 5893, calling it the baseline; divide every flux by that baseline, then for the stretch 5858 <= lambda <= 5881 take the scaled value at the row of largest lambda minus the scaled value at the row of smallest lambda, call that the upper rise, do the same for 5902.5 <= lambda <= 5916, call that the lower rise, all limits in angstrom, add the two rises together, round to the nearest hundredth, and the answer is -0.29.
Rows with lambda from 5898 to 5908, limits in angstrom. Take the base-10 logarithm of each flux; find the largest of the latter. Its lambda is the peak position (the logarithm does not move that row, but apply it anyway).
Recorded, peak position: 5903.18 angstrom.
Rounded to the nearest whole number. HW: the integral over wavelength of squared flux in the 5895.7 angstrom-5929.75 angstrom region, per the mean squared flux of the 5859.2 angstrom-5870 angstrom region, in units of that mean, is 33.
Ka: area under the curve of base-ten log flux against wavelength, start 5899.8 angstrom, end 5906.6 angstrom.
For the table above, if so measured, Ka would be 8.97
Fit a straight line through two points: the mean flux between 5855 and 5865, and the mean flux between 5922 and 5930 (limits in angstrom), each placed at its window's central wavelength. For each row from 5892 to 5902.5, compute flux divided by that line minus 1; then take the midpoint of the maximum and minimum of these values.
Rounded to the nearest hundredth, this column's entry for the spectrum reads -0.10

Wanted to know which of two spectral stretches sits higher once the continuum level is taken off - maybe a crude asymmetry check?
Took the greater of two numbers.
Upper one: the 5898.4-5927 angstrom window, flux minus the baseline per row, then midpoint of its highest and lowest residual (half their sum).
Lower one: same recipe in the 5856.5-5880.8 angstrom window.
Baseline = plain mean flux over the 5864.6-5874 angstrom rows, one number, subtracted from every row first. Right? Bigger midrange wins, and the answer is 0.7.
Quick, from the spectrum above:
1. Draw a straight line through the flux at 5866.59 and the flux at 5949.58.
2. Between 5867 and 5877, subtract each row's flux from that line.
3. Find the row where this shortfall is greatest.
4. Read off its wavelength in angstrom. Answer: 5870.65 angstrom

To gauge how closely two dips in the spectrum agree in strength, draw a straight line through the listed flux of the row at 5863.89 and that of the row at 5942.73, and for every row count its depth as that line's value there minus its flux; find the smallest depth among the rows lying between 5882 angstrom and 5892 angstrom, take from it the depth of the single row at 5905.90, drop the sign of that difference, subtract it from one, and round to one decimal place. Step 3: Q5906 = -0.3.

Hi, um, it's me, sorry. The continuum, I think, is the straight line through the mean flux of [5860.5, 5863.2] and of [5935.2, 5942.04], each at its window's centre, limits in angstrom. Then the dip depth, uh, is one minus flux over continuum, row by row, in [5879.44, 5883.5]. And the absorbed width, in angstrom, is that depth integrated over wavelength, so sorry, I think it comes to 0.5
